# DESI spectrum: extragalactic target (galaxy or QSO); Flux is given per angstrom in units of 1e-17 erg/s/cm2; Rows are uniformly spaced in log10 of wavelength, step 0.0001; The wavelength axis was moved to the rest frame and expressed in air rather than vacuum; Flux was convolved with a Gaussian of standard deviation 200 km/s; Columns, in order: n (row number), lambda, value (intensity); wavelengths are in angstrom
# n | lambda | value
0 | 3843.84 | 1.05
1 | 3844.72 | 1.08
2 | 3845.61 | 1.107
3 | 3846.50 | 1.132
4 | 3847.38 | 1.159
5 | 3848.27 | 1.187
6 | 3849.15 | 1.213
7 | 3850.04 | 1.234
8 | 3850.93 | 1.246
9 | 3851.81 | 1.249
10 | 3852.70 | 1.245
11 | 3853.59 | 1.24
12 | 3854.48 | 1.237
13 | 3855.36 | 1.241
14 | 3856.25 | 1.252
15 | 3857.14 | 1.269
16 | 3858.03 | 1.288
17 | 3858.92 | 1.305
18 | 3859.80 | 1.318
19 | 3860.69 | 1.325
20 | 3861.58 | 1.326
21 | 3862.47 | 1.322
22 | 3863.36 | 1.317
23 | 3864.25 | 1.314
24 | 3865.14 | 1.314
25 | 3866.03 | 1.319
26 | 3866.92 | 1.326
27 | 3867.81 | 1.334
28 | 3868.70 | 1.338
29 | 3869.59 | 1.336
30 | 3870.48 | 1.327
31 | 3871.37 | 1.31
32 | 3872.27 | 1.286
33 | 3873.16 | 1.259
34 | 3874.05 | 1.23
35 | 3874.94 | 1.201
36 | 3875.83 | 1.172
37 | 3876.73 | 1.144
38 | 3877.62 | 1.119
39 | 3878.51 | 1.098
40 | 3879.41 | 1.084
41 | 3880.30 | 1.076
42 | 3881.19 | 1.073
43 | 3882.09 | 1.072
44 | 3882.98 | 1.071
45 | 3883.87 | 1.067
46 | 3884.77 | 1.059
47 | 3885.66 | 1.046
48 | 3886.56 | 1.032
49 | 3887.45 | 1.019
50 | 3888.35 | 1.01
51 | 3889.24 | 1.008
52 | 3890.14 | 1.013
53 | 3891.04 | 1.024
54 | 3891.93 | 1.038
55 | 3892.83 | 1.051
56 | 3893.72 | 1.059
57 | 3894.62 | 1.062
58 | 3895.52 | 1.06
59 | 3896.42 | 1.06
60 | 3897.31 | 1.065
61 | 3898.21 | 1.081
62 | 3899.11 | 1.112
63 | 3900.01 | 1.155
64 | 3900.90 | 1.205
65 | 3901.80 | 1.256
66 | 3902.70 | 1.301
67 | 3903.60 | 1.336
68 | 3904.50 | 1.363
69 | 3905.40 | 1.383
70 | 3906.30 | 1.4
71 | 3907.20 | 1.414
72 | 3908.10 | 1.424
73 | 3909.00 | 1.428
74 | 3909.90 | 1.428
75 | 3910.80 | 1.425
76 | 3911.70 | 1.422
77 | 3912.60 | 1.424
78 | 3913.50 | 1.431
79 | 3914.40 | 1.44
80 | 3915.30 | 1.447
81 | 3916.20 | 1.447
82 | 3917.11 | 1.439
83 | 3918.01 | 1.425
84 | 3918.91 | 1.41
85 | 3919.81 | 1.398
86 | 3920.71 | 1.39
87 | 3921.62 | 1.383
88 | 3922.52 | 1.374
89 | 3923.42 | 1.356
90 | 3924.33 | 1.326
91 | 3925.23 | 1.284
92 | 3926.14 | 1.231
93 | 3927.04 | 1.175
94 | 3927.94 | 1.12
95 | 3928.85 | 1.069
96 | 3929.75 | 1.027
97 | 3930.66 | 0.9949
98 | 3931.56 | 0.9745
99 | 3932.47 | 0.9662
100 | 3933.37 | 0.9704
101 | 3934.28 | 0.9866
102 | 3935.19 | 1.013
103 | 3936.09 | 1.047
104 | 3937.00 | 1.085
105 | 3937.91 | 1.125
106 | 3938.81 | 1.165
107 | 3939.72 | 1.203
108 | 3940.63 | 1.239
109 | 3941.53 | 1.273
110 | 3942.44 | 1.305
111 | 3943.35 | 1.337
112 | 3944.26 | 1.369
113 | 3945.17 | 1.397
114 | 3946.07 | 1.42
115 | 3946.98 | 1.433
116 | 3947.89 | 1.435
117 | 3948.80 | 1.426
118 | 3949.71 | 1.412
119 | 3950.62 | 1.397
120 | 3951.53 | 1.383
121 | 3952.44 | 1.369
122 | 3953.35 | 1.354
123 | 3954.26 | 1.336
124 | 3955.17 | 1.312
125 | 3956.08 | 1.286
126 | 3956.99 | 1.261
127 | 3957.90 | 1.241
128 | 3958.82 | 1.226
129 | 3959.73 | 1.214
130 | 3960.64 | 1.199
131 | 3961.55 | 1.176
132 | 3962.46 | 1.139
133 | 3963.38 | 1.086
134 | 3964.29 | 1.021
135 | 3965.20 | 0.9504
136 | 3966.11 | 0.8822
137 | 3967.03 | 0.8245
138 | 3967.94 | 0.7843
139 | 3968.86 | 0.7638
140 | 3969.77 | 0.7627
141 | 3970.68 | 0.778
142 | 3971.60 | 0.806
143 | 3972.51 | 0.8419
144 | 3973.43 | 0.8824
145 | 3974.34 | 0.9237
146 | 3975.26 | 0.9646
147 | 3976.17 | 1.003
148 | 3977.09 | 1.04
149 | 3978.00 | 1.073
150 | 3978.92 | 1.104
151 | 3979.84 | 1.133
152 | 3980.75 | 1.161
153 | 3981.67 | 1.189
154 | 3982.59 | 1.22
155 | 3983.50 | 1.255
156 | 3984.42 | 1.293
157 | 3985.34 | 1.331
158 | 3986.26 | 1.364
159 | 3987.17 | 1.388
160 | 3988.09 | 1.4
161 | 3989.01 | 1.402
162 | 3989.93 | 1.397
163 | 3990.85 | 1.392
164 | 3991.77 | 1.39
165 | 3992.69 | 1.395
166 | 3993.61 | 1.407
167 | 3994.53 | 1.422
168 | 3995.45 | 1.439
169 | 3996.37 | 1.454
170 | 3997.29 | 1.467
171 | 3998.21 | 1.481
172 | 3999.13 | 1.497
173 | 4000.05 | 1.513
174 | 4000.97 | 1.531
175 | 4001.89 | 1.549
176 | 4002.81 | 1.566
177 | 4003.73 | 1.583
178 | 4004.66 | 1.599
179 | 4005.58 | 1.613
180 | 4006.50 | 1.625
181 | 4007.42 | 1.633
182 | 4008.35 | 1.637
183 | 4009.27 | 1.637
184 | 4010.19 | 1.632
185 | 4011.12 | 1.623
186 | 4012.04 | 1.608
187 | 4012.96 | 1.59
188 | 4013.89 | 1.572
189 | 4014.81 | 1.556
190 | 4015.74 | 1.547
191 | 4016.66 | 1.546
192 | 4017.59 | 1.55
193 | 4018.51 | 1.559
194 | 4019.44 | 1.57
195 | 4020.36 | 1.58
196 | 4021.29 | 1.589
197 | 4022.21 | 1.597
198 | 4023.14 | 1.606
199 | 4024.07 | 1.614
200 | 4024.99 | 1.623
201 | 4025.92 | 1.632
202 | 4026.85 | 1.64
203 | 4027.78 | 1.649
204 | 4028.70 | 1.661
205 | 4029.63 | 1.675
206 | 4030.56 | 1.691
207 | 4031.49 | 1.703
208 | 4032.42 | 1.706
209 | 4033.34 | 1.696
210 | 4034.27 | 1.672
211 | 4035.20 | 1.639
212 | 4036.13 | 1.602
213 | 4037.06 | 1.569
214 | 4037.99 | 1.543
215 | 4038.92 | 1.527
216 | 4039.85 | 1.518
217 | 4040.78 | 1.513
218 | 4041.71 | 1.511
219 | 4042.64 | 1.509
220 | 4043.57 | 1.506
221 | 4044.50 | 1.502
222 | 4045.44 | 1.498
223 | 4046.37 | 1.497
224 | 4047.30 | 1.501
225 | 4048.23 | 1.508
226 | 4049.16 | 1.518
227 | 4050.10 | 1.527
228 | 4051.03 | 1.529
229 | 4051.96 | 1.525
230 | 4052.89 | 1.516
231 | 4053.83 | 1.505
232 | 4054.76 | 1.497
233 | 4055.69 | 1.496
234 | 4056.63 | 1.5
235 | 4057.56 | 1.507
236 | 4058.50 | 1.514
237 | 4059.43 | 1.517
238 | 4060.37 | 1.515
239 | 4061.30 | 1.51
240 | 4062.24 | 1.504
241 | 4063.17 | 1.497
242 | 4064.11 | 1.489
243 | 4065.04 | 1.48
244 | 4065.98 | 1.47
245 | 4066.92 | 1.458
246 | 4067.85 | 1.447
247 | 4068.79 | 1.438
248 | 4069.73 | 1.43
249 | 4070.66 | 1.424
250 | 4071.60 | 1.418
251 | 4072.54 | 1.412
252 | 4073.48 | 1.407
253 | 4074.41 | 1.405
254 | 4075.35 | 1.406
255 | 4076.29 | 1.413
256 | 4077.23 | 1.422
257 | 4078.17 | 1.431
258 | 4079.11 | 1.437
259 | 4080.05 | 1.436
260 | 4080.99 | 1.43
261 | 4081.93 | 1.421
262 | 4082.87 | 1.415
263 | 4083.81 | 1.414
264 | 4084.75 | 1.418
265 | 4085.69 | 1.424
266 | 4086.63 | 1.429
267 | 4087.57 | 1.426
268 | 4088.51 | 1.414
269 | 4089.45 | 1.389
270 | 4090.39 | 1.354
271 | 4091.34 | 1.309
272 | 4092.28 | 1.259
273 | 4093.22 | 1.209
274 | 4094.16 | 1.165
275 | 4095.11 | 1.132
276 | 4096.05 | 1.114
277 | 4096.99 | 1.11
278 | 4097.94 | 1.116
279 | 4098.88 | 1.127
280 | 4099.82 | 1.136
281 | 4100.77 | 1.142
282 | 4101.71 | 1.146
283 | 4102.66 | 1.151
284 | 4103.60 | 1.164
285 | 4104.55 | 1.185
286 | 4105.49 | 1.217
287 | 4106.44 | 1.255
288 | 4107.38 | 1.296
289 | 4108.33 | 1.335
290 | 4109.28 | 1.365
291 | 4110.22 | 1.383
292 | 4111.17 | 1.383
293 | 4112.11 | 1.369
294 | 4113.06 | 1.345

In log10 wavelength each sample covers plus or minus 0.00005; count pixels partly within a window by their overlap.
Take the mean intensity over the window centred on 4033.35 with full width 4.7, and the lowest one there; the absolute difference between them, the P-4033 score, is 0.044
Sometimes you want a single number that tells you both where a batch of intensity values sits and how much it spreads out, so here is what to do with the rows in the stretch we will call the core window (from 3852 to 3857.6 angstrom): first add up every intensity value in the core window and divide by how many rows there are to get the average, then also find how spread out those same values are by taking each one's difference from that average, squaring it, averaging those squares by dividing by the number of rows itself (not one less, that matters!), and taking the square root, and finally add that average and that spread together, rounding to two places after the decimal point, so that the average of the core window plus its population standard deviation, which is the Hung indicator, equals 1.26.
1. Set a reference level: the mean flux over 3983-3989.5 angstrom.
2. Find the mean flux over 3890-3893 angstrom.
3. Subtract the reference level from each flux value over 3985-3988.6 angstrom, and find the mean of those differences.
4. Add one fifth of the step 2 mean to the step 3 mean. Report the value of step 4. 0.23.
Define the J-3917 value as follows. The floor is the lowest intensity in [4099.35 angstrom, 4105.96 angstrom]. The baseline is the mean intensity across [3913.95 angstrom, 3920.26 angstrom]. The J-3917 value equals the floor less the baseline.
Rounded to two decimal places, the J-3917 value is -0.29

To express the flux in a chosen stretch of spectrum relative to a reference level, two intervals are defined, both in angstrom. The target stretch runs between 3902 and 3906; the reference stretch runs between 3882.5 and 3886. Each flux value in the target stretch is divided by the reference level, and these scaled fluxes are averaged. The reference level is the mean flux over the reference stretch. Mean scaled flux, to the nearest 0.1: 1.3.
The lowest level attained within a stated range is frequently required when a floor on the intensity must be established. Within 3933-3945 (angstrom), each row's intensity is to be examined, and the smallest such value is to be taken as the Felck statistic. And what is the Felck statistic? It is 0.9704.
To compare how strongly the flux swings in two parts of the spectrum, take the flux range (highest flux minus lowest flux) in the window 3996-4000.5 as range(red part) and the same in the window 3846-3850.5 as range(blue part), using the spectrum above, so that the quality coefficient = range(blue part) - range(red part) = 0.043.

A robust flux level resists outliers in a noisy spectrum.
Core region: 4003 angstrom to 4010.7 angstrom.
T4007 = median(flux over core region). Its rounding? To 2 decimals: 1.63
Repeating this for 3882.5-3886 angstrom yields 1.06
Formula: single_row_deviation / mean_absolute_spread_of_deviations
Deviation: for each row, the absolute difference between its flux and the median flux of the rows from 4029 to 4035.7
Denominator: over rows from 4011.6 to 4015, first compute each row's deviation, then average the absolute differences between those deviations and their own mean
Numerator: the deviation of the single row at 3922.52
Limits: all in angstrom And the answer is 18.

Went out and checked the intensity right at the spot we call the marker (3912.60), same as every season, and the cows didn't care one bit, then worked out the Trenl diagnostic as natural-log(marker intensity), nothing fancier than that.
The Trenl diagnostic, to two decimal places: 0.35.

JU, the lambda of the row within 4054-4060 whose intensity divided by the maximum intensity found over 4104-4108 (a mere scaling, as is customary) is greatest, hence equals 4059.43 angstrom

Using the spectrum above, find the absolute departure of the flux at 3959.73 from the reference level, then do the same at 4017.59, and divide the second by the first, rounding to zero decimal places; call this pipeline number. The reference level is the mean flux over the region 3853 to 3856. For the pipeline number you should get 12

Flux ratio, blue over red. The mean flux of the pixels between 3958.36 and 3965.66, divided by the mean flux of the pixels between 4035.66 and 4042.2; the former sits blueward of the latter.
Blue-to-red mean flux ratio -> 0.73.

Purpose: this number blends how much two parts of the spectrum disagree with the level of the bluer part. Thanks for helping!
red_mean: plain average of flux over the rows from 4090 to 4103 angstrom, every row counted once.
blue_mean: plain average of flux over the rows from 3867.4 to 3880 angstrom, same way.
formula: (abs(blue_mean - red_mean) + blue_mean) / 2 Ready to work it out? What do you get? 0.64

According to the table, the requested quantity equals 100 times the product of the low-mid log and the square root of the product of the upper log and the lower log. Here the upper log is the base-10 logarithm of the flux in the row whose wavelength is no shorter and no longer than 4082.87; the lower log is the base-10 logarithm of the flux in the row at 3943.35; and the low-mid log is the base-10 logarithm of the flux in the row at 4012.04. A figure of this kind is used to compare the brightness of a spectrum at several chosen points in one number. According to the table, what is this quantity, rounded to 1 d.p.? 2.8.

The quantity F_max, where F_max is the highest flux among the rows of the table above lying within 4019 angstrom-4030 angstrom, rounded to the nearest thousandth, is 1.675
